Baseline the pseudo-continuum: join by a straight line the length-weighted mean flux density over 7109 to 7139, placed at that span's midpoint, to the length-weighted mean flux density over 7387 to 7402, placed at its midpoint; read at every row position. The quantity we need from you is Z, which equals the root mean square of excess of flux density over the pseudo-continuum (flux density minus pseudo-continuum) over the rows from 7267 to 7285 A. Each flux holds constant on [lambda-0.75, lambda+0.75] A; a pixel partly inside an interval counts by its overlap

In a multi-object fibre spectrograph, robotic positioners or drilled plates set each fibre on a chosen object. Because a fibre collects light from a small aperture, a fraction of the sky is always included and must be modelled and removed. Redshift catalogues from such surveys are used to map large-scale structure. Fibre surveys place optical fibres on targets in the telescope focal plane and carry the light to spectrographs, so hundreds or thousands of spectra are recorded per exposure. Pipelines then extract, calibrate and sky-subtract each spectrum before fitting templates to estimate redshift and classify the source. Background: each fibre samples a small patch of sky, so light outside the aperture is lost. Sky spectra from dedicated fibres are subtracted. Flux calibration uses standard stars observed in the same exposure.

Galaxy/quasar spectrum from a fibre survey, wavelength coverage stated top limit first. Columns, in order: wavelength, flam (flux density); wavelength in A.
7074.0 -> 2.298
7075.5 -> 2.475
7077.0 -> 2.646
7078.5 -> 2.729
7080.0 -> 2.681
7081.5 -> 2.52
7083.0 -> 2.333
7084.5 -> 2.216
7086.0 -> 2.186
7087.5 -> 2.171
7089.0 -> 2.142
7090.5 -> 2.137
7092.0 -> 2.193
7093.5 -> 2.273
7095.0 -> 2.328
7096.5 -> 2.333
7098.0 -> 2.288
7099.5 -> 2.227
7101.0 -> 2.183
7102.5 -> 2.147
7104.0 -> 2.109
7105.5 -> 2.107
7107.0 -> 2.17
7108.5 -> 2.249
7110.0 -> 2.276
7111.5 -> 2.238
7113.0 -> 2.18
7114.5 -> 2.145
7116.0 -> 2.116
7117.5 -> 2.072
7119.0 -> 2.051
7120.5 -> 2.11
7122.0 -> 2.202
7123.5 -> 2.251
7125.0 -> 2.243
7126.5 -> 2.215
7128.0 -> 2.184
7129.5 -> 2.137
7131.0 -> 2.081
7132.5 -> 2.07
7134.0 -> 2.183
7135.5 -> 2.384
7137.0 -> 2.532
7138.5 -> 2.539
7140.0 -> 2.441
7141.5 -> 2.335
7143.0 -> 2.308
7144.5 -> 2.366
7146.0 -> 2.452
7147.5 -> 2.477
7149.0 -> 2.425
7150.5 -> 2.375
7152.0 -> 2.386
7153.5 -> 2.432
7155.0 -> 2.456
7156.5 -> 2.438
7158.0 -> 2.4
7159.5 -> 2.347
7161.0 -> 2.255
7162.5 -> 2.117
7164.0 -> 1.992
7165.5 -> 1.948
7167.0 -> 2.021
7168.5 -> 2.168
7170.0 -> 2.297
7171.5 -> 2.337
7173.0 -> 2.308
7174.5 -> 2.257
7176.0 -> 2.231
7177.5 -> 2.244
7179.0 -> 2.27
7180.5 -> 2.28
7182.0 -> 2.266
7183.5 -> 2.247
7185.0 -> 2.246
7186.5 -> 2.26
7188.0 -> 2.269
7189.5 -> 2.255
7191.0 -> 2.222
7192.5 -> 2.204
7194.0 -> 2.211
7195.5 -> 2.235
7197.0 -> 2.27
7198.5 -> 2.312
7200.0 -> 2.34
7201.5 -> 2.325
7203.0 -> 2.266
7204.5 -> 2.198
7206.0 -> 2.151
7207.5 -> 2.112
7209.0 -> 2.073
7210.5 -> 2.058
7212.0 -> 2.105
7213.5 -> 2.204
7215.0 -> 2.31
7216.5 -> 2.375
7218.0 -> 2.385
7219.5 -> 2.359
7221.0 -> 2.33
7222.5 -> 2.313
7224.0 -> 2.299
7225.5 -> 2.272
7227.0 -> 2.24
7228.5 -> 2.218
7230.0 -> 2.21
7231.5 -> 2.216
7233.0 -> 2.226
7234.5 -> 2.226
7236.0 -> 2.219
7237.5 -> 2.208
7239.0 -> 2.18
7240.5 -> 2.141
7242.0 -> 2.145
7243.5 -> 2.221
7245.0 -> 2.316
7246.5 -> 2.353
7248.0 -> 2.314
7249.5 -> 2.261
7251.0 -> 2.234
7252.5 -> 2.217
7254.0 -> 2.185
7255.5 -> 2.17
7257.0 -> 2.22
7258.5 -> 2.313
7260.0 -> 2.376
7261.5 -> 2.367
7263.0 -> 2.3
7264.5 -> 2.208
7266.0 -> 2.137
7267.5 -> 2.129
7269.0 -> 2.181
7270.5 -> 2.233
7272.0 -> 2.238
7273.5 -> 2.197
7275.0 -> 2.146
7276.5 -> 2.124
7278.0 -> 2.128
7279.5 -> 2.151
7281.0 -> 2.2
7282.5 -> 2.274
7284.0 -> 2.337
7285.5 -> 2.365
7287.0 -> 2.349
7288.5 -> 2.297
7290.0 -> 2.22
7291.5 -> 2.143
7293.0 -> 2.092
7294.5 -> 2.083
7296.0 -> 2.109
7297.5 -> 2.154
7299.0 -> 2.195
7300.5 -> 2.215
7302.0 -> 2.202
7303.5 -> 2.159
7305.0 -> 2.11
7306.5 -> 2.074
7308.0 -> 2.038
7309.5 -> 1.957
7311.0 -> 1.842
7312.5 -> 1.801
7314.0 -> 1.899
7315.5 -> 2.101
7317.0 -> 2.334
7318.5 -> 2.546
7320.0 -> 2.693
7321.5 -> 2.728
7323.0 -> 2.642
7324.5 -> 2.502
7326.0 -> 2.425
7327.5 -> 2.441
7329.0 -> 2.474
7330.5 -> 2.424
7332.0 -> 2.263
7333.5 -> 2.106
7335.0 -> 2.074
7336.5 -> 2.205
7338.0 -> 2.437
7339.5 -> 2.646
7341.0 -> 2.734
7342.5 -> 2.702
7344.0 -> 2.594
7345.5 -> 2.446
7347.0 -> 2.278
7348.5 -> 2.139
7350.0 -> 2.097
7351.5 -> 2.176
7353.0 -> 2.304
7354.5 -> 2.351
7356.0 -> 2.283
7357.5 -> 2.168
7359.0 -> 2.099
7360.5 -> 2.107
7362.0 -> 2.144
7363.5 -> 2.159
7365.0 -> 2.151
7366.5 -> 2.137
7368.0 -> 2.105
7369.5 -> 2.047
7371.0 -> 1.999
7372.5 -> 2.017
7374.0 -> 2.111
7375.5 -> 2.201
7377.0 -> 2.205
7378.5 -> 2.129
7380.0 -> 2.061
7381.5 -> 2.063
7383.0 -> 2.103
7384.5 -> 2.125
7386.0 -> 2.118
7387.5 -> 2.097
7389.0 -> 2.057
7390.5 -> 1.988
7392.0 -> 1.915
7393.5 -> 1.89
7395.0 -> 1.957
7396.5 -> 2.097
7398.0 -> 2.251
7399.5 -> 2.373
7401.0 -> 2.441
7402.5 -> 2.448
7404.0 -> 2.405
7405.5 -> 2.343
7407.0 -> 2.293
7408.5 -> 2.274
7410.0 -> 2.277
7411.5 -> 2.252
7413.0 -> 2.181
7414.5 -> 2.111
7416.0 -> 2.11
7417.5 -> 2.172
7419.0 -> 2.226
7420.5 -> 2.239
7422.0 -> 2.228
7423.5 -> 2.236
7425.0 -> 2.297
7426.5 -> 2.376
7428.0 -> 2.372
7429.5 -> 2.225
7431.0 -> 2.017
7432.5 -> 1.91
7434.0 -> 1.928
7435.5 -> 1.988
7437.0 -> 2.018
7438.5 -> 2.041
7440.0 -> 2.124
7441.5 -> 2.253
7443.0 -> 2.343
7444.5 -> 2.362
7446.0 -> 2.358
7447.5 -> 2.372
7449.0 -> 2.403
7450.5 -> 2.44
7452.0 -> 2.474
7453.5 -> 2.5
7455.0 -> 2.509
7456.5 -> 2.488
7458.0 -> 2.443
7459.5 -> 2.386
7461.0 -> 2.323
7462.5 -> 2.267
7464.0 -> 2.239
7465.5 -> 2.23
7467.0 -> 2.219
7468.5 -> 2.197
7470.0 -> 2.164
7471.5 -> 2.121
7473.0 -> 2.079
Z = 0.076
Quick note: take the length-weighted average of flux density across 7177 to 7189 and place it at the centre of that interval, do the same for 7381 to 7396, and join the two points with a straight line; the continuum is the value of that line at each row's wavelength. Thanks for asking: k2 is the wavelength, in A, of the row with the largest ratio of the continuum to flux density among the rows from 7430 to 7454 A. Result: 7432.5 A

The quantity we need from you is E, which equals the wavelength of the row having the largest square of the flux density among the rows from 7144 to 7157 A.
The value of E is 7147.5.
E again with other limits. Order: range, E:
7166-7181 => 7171.5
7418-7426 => 7425.0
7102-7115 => 7110.0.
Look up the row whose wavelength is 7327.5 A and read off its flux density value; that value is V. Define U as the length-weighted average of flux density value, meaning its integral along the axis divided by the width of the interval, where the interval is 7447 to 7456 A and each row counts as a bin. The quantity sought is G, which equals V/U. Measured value 1.00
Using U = 2.45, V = 2.441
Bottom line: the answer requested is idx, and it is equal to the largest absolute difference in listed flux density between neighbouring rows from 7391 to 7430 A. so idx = 0.15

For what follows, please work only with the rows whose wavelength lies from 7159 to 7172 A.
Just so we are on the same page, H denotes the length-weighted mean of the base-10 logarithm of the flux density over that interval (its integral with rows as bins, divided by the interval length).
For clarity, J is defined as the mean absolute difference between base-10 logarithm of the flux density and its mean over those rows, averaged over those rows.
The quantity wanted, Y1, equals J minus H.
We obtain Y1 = -0.31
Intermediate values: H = 0.333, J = 0.026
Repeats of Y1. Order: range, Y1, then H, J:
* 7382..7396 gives -0.29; 0.307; 0.017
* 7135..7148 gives -0.37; 0.385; 0.012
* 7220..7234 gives -0.35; 0.354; 0.008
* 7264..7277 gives -0.33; 0.338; 0.008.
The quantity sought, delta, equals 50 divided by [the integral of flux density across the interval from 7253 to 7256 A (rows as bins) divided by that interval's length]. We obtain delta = 22.9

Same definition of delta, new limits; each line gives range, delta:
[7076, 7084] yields 19.5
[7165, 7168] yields 25.0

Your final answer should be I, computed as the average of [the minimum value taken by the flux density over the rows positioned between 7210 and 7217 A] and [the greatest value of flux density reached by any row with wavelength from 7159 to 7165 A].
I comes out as 2.20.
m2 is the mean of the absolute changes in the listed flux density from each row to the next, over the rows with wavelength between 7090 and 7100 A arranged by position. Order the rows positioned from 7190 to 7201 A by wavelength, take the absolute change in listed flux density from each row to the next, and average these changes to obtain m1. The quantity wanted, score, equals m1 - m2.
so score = -0.025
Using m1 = 0.026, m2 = 0.05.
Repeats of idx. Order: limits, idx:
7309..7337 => 0.23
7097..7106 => 0.06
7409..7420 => 0.07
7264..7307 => 0.08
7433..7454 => 0.13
